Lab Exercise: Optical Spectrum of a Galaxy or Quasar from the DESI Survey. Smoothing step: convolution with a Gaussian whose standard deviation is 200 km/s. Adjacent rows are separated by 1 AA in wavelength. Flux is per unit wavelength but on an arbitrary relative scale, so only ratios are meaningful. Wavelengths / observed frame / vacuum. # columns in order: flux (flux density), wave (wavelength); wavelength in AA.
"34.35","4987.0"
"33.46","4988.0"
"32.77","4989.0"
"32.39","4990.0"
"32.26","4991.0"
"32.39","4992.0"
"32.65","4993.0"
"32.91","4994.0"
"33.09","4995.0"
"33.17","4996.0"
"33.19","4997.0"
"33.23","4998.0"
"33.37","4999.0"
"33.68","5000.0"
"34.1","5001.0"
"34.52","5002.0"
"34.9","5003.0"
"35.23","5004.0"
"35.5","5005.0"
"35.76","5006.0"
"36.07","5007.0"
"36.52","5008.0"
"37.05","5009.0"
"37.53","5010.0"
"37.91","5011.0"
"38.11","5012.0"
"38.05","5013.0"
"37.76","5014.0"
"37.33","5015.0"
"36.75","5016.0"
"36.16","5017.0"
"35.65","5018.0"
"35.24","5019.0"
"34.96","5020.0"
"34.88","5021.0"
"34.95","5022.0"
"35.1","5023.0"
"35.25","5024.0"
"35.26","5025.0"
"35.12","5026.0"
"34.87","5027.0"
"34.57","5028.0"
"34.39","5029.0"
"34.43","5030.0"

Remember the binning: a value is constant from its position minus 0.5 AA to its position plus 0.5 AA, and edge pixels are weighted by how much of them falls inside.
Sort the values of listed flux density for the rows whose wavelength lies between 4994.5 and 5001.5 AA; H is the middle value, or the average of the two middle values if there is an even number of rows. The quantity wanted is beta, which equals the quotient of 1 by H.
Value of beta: 0.030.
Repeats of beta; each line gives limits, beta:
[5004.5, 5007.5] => 0.028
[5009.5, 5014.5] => 0.026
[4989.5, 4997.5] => 0.031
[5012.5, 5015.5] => 0.026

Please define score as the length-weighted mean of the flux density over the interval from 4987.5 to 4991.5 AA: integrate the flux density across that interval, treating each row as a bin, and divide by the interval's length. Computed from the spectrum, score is 32.7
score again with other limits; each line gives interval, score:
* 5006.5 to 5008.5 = 36.3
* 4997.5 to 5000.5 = 33.4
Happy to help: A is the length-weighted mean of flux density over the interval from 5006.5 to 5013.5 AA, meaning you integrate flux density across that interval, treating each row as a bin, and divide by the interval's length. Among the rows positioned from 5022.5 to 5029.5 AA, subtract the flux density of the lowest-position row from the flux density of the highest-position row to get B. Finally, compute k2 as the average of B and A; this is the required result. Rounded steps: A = 37.3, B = -0.71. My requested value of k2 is 18.3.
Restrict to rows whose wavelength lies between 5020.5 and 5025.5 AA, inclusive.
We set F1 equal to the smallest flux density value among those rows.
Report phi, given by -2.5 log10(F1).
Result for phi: -3.86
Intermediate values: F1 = 34.88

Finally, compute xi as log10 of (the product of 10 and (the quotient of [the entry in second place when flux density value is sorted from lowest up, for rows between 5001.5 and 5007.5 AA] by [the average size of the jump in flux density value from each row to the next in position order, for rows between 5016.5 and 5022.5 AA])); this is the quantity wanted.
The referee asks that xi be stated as 3.11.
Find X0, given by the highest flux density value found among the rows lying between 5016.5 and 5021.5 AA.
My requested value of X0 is 36.16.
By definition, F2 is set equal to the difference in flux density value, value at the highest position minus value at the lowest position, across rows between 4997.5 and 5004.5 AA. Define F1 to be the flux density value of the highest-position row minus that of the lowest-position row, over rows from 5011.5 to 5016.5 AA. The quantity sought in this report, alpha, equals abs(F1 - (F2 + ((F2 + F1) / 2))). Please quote 3.7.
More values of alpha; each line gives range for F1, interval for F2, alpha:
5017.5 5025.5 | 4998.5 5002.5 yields 1.9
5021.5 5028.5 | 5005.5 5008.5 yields 1.3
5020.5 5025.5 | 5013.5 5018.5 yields 3.4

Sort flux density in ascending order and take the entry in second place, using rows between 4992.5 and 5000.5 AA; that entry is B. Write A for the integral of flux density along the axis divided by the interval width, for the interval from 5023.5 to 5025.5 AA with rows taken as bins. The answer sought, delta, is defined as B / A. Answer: 0.93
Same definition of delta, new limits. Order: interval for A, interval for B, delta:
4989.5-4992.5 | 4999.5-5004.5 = 1.05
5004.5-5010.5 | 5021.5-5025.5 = 0.96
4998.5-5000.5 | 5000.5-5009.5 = 1.03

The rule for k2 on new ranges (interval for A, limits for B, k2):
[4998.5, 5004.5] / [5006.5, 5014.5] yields 18.0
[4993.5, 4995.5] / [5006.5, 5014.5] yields 17.3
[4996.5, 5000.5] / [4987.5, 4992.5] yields 16.1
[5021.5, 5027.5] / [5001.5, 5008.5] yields 18.5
